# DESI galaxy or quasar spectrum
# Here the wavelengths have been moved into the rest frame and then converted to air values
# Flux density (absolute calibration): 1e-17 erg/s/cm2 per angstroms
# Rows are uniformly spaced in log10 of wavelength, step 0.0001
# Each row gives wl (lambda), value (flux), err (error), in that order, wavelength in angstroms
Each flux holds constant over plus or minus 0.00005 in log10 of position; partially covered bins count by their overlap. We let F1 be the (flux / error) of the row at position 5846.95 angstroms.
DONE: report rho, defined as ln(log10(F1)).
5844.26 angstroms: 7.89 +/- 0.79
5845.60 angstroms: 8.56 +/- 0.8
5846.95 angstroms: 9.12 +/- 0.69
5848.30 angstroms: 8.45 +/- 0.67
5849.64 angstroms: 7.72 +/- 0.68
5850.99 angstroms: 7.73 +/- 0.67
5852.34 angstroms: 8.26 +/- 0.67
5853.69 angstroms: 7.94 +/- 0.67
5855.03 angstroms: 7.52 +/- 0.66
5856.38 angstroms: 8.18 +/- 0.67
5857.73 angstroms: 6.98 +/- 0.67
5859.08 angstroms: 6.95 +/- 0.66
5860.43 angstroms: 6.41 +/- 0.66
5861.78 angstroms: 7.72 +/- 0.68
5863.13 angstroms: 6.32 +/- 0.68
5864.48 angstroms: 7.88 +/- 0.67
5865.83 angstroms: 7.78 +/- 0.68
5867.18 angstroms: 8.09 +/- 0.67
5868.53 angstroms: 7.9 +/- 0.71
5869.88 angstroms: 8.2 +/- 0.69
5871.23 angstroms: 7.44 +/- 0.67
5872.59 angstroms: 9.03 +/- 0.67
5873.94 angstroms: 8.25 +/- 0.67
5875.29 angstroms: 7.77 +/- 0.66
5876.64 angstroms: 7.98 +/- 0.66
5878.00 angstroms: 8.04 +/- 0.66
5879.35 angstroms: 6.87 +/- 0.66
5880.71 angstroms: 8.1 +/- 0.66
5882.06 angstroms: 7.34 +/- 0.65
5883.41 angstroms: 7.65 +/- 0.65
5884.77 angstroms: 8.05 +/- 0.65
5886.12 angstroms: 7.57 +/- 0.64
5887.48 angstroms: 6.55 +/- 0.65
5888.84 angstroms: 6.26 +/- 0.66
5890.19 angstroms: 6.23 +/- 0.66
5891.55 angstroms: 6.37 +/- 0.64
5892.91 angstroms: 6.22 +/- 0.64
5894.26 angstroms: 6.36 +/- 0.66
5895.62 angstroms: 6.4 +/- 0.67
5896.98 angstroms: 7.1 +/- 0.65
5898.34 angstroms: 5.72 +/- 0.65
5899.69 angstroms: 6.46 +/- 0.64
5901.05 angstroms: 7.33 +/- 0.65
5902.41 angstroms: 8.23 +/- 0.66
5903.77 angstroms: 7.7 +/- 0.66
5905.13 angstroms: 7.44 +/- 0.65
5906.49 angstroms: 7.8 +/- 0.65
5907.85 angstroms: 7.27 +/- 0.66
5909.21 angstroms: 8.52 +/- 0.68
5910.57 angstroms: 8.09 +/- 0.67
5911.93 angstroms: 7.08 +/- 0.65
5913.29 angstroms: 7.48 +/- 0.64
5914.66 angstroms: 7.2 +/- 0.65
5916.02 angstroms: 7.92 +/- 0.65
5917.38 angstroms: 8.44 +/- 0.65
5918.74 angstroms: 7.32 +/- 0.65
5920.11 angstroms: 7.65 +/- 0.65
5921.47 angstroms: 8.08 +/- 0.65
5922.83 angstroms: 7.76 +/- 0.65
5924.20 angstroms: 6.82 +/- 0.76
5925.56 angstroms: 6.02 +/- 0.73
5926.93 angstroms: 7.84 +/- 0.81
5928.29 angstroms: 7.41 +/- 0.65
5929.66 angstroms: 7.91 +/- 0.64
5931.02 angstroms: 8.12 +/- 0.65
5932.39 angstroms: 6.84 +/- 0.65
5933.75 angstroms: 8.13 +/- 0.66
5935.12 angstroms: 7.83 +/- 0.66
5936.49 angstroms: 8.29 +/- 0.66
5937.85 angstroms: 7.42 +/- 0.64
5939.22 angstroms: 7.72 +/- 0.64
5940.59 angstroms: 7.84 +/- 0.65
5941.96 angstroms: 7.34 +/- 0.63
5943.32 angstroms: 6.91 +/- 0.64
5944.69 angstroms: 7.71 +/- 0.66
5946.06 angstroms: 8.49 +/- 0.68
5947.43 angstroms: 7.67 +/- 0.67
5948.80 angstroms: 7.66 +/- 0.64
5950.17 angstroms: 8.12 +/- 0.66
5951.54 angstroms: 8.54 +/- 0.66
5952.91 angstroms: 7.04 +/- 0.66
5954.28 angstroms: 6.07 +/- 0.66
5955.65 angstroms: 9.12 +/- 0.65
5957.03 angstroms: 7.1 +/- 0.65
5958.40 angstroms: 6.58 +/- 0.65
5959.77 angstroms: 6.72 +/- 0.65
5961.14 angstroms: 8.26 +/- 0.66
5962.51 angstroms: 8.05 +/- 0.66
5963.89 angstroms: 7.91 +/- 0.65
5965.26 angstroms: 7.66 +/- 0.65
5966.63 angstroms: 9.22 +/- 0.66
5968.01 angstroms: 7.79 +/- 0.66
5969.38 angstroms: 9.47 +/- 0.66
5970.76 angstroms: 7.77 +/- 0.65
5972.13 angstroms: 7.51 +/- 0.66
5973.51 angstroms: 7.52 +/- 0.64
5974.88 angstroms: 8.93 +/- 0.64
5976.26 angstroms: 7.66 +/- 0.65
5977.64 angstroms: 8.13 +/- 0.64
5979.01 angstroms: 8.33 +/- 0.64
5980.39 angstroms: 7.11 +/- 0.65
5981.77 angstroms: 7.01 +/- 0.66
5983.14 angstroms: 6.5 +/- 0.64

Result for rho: 0.114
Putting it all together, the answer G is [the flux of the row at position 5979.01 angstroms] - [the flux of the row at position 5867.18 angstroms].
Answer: 0.2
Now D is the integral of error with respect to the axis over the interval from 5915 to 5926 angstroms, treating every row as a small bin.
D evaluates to 7.39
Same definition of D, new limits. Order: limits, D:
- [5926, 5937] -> 7.41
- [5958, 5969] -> 7.21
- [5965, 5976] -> 7.18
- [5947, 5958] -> 7.21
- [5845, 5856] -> 7.56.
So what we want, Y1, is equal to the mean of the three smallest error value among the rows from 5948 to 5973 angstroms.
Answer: 0.647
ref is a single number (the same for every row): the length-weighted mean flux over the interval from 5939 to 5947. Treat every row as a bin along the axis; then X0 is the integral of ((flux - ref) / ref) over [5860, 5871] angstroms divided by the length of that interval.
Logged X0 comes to -0.014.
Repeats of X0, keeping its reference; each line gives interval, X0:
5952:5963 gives -0.037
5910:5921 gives -0.002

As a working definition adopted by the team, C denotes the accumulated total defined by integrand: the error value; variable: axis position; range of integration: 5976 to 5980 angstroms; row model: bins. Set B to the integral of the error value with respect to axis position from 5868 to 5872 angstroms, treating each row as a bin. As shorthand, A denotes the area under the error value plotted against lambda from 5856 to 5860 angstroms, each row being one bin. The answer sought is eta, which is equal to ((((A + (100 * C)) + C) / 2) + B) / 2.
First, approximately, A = 2.662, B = 2.75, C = 2.57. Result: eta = 67.0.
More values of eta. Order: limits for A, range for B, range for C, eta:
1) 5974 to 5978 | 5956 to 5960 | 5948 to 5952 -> 67.9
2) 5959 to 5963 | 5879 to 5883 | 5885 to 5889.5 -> 75.8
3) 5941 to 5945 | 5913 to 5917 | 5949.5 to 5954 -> 77.0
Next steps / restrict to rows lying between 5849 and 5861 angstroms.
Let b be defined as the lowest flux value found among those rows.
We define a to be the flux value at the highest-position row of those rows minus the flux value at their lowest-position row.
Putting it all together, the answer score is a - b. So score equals -7.7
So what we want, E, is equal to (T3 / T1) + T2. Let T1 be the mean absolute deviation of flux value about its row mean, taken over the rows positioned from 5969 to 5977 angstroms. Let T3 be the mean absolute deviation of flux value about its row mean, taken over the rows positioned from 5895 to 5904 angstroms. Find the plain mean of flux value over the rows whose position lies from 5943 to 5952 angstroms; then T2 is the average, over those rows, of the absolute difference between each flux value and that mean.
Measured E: 1.41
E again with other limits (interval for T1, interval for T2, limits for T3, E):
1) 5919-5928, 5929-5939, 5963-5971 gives 1.48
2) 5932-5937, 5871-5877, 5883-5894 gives 1.88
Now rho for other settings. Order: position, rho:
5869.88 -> 0.072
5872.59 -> 0.122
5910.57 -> 0.079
